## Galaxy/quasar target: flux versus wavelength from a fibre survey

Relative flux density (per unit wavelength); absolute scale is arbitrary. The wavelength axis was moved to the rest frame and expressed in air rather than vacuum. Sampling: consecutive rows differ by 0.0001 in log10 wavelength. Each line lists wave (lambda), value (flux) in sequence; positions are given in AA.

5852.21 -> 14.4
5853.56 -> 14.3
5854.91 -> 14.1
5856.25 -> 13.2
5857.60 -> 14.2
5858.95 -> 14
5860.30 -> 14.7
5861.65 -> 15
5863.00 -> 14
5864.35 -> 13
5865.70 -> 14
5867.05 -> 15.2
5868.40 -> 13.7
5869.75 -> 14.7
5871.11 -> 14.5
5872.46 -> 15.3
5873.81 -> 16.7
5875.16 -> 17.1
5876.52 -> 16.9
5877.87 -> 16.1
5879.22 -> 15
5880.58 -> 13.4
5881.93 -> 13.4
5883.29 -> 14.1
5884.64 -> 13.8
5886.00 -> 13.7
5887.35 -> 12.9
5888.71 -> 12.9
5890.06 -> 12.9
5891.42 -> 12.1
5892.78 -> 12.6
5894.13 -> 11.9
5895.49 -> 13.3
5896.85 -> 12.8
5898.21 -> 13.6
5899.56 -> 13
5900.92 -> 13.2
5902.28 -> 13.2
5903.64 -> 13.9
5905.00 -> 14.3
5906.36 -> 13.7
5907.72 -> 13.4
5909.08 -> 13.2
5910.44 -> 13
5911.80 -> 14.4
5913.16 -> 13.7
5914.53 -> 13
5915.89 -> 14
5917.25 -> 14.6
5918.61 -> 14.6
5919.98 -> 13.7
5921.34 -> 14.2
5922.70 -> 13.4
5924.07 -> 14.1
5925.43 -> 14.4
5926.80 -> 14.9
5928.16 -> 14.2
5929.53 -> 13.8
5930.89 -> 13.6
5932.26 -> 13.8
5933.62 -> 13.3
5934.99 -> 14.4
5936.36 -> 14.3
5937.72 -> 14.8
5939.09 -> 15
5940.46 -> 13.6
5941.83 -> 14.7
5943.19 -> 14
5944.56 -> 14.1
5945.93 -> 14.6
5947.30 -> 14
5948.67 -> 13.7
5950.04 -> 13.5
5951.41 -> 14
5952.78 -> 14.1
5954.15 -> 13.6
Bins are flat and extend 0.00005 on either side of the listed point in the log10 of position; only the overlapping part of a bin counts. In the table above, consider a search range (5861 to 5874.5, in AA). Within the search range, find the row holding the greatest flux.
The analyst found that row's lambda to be 5873.81 AA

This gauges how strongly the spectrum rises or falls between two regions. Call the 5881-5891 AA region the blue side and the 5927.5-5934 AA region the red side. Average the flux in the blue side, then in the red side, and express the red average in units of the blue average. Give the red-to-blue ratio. 1.03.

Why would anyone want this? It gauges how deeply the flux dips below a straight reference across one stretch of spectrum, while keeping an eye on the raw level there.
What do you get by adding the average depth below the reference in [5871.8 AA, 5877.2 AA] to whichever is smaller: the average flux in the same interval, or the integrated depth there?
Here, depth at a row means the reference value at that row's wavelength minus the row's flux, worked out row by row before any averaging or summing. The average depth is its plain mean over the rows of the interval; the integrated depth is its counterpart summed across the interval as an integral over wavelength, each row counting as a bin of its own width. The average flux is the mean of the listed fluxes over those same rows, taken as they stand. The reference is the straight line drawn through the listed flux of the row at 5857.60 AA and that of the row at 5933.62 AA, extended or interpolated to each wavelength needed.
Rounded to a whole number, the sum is -16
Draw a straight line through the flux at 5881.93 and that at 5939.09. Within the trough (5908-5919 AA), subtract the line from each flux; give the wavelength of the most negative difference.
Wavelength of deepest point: 5914.53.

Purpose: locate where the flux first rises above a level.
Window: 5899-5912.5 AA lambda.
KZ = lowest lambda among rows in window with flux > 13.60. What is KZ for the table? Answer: 5903.64 AA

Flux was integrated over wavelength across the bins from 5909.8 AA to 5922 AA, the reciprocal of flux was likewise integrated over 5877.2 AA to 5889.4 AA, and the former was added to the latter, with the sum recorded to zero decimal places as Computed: 171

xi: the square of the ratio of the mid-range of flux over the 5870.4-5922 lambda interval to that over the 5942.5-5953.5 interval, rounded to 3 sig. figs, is 1.07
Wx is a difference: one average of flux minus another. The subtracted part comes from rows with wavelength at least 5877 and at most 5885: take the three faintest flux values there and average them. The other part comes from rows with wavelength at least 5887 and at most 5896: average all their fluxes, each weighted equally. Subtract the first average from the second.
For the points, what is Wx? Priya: -0.9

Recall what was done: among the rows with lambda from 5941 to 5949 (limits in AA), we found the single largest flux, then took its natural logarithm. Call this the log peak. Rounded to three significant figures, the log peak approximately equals 2.69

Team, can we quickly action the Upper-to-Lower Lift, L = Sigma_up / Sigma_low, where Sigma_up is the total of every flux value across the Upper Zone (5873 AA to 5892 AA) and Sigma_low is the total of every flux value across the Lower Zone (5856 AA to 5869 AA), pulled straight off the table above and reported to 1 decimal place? 1.4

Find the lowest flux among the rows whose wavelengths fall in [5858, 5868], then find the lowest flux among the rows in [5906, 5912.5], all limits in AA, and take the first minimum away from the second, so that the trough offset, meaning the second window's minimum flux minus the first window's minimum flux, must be 0.0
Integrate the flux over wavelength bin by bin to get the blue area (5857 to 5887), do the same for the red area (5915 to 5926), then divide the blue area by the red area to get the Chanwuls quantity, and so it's 2.83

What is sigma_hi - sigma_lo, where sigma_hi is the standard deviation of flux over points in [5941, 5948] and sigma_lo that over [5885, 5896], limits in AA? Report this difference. -0.25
